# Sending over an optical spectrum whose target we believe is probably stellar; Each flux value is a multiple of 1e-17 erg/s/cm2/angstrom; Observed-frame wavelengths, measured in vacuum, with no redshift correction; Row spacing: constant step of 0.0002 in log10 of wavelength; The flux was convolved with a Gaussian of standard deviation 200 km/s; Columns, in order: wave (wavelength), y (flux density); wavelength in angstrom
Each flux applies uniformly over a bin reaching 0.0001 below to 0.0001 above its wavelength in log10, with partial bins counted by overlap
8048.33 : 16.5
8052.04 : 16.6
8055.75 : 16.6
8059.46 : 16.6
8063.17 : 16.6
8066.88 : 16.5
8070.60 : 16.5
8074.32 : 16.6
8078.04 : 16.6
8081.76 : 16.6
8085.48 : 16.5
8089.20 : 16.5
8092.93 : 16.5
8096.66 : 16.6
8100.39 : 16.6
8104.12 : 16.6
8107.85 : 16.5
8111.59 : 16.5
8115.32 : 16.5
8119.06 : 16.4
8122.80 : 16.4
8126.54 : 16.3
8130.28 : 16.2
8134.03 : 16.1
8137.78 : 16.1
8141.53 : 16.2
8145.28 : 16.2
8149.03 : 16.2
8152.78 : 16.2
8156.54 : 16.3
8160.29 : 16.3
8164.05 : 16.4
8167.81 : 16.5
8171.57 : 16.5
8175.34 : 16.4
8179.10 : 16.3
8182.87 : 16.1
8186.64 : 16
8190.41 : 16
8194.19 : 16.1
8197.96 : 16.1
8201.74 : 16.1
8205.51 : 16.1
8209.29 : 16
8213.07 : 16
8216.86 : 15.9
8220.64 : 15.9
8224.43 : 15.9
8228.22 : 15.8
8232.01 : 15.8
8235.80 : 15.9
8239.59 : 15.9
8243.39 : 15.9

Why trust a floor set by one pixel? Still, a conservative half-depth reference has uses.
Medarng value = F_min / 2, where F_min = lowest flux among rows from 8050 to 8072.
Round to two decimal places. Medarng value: 8.25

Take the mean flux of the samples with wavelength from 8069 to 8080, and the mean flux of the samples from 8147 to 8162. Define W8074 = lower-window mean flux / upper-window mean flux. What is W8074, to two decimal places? 1.02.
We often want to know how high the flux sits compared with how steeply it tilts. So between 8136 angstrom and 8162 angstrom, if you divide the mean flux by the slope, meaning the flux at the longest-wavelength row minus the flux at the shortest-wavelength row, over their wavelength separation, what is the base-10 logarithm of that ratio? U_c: 3.26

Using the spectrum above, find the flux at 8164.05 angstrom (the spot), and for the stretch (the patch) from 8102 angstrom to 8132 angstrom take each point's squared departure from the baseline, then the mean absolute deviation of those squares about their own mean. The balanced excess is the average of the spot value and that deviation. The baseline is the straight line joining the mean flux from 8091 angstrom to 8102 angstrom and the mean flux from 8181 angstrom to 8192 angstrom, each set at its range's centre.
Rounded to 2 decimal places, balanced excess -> 8.20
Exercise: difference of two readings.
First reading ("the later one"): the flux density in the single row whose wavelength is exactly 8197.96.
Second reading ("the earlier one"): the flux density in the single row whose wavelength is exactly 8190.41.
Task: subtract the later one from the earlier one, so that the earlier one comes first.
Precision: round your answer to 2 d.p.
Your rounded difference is -0.10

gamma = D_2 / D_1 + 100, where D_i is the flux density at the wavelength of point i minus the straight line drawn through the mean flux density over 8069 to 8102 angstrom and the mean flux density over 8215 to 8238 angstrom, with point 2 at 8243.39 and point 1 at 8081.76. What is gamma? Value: 104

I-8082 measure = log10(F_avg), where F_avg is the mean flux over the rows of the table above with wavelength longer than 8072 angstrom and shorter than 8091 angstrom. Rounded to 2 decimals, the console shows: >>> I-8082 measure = 1.22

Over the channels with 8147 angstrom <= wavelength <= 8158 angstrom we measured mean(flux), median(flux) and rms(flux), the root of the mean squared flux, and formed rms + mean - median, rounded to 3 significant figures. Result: 16.3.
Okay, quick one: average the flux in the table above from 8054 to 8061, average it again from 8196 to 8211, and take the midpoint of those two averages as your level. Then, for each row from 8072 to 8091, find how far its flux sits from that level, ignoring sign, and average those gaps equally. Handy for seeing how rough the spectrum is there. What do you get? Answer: 0.22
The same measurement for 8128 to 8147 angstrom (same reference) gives 0.18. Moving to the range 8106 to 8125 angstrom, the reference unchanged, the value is 0.12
